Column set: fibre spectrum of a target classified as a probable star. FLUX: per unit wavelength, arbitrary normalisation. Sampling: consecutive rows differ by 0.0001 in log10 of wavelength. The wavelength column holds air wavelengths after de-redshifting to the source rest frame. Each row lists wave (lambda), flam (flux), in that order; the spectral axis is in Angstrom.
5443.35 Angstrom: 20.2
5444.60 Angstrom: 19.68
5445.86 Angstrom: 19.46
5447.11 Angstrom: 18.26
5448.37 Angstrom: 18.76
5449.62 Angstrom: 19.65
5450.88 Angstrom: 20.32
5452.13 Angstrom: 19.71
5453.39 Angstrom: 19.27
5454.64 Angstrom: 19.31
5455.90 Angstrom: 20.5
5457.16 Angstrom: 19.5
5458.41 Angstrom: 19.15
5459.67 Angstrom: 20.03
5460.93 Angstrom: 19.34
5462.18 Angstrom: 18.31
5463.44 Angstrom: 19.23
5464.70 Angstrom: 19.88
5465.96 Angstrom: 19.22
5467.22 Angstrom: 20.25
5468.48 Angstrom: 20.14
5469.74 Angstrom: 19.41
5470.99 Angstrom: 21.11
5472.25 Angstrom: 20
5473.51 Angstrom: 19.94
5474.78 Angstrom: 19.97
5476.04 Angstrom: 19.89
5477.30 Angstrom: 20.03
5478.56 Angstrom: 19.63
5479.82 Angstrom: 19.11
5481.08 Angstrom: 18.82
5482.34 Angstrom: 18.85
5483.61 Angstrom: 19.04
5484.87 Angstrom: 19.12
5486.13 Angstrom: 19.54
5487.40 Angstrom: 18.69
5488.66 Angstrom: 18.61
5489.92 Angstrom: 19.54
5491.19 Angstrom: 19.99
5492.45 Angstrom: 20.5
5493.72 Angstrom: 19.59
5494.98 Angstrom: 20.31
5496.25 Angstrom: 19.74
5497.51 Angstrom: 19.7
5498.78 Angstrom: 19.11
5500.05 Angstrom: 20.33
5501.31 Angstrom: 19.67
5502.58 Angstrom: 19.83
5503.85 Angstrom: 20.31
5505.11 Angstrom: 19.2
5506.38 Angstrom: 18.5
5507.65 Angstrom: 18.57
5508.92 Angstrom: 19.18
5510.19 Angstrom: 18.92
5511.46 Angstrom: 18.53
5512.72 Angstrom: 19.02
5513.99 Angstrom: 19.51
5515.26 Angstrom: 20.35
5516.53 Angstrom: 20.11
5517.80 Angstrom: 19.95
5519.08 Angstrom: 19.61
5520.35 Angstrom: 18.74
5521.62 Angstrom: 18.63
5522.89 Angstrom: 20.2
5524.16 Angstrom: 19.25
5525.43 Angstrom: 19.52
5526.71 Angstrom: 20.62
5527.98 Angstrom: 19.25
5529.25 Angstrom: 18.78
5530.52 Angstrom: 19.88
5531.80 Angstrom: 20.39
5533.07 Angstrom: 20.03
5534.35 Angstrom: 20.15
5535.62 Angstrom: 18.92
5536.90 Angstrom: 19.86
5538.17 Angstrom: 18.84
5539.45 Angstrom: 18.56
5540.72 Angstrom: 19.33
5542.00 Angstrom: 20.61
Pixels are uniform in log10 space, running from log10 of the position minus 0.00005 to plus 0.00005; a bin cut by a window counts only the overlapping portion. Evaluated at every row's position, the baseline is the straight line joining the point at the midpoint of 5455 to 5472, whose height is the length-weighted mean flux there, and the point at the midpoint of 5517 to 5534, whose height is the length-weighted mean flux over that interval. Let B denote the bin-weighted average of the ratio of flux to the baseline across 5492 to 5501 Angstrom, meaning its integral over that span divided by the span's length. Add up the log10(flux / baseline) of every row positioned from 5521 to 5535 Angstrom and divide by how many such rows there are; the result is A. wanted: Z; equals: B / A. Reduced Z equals 540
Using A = 0.002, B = 1.011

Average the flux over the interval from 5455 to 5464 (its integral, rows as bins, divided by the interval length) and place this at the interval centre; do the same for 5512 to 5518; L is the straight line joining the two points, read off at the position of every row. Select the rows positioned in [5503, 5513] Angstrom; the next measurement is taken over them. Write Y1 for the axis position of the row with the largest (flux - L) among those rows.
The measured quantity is 5503.85 Angstrom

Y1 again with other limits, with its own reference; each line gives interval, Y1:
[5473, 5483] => 5477.30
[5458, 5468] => 5467.22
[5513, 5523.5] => 5515.26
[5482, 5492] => 5491.19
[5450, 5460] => 5455.90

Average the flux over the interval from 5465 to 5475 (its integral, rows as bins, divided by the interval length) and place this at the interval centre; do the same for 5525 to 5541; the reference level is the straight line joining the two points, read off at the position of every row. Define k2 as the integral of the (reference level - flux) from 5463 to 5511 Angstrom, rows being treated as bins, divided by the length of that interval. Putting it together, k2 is 0.31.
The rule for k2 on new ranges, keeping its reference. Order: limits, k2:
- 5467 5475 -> -0.13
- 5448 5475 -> 0.37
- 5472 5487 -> 0.46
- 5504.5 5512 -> 0.91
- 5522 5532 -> -0.09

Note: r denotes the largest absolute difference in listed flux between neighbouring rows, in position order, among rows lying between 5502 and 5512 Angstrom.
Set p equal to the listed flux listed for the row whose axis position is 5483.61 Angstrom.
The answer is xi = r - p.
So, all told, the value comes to -17.93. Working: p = 19.04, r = 1.1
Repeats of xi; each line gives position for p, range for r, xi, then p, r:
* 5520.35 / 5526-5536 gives -17.37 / 18.74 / 1.4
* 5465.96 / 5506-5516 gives -18.38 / 19.22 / 0.8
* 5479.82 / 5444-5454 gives -17.91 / 19.11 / 1.2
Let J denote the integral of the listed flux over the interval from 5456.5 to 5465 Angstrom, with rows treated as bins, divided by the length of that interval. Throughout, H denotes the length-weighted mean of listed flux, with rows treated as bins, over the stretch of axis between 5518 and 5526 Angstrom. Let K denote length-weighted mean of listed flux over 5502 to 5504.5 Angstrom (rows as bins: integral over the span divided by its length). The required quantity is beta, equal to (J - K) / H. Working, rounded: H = 19.4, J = 19.3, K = 20.1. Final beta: -0.04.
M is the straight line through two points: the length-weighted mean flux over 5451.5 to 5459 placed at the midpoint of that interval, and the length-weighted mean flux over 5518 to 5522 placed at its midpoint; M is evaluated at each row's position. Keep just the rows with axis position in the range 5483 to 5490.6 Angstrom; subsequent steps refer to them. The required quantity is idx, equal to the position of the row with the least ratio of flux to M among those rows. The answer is 5488.66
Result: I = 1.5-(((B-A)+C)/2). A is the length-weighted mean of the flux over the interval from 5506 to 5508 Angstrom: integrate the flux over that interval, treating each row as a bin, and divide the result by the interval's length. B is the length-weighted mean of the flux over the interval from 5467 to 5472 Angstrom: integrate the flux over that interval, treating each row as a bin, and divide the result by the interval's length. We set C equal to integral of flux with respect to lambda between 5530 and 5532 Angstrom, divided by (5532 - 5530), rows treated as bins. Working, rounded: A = 18.5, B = 20.2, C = 20.0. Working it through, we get -9.4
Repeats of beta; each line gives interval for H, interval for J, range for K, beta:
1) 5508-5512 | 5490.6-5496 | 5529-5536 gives 0.02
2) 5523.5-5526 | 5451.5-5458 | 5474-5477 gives -0.01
